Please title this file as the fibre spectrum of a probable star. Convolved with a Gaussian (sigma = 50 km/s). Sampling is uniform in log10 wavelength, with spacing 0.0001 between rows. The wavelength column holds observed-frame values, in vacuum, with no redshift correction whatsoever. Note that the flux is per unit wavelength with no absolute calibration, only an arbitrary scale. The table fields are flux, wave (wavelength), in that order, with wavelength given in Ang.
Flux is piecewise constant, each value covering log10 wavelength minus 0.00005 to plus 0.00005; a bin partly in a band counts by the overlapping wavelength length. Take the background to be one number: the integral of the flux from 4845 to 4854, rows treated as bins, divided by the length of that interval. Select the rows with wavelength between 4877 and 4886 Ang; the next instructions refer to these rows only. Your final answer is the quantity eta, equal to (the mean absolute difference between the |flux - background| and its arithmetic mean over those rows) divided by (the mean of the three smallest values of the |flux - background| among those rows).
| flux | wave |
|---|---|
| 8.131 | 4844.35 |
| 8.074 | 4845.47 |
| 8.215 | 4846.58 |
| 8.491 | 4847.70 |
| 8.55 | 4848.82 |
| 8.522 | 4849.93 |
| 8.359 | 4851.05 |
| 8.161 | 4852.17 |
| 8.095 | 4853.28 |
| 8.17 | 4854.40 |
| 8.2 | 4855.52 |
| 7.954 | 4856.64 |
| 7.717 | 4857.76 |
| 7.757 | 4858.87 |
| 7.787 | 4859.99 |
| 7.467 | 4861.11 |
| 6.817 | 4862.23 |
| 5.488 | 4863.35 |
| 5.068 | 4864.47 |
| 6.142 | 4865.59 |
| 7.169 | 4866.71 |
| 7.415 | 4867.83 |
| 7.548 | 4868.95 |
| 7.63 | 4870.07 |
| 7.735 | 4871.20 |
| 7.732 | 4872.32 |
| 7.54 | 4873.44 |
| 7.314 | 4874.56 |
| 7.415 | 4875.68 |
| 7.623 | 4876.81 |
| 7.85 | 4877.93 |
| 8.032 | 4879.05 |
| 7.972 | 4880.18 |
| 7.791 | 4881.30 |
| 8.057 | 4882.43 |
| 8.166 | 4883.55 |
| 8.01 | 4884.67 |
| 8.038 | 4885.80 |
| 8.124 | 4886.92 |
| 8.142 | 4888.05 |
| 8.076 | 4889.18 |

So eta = 0.4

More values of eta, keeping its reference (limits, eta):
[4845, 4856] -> 0.6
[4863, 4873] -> 1.4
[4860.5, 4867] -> 0.7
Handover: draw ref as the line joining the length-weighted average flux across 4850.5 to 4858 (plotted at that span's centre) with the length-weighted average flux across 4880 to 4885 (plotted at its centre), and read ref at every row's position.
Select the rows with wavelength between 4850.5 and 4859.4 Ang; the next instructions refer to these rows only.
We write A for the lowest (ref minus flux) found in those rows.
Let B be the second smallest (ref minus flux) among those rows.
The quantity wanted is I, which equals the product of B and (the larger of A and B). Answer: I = 0.01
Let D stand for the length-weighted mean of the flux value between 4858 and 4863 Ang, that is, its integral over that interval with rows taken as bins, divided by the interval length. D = 7.4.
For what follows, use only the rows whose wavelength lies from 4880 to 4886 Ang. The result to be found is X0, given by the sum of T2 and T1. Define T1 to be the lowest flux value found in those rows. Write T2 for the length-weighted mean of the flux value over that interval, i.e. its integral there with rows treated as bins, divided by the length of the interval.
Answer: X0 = 15.8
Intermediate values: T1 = 7.791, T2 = 8.01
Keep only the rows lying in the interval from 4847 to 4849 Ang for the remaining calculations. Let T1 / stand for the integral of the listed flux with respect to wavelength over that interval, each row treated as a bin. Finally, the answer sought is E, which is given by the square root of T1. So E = 4.11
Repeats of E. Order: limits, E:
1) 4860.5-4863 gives 4.19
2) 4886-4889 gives 4.93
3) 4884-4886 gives 4.01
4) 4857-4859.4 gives 4.32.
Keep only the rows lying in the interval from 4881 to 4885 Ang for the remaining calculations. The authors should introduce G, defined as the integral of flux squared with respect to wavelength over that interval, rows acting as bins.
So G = 258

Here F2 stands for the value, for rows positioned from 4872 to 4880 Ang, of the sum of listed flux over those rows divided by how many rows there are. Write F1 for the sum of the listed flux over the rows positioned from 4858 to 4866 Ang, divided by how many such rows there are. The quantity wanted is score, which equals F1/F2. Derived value 0.87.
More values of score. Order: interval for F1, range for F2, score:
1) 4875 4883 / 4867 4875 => 1.03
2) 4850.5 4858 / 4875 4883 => 1.04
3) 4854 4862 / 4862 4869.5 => 1.21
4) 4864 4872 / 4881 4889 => 0.86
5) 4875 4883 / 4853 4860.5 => 0.98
